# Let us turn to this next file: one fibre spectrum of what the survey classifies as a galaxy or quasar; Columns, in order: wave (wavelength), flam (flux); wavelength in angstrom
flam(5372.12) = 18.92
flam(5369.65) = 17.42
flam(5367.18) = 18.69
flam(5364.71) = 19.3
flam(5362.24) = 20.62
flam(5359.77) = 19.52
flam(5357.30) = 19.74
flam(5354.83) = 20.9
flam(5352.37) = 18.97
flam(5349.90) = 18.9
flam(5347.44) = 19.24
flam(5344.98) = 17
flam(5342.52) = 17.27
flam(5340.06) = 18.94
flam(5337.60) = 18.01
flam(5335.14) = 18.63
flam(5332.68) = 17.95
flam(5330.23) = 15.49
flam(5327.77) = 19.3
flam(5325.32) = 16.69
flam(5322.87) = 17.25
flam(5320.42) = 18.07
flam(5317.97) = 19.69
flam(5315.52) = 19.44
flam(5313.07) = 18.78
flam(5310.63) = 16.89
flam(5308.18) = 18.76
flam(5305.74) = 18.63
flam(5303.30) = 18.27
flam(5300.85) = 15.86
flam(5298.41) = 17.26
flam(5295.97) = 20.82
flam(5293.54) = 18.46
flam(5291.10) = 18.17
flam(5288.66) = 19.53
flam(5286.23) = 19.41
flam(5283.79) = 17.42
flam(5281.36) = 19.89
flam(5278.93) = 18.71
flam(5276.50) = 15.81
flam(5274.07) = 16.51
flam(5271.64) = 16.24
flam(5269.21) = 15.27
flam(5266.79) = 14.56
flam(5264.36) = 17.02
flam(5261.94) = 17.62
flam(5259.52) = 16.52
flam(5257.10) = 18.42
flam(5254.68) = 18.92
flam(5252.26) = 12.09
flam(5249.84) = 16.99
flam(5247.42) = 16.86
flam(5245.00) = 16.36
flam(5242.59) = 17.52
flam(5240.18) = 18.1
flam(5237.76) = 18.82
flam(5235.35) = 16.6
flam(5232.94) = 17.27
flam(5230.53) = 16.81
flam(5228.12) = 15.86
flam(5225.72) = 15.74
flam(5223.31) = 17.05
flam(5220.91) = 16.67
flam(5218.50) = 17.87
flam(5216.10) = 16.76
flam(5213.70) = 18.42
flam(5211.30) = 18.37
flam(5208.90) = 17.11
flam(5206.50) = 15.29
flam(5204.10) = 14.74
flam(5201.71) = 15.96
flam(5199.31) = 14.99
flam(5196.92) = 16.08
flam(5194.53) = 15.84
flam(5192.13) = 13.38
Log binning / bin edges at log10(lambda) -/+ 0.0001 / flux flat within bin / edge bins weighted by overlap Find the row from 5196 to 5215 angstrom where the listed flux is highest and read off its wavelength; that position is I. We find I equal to 5213.70 angstrom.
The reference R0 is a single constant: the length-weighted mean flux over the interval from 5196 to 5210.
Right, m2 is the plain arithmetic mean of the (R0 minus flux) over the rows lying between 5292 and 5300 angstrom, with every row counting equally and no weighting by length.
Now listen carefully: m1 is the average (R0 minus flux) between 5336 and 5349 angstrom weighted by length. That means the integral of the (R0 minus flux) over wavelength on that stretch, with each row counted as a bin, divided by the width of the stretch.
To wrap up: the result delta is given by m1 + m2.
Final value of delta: -5.6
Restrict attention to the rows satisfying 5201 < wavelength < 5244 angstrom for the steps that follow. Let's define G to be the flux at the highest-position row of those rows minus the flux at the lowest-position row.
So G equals 1.6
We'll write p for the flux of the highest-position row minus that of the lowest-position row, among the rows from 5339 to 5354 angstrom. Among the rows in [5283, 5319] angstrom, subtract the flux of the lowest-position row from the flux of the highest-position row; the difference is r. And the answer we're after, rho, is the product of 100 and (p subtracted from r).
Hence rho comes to 224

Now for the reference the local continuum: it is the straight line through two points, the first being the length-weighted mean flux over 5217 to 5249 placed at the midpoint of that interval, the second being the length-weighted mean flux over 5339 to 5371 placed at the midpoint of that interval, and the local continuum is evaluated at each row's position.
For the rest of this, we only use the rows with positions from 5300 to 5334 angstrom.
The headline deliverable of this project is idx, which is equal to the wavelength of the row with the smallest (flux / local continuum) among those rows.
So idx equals 5330.23 angstrom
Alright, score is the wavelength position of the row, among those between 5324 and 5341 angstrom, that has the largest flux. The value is 5327.77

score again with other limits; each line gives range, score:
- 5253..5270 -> 5254.68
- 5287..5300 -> 5295.97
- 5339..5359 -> 5354.83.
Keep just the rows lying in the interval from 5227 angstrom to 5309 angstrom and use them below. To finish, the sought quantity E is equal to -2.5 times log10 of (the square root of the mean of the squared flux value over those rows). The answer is -3.11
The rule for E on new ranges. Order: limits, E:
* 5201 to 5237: -3.06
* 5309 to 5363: -3.17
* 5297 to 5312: -3.12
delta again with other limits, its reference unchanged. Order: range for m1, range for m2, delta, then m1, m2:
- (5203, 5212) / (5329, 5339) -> -2.4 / -0.6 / -1.8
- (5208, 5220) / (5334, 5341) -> -4.9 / -2.0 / -2.8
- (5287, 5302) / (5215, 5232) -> -3.7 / -2.7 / -1.0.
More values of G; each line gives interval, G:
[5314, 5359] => 0.3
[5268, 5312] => 1.6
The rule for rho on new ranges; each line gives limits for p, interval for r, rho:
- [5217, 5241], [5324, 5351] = 198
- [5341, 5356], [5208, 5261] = -422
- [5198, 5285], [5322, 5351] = -78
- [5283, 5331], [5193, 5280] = 480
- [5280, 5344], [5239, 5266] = 154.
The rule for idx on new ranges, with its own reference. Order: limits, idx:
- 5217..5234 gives 5225.72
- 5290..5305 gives 5300.85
